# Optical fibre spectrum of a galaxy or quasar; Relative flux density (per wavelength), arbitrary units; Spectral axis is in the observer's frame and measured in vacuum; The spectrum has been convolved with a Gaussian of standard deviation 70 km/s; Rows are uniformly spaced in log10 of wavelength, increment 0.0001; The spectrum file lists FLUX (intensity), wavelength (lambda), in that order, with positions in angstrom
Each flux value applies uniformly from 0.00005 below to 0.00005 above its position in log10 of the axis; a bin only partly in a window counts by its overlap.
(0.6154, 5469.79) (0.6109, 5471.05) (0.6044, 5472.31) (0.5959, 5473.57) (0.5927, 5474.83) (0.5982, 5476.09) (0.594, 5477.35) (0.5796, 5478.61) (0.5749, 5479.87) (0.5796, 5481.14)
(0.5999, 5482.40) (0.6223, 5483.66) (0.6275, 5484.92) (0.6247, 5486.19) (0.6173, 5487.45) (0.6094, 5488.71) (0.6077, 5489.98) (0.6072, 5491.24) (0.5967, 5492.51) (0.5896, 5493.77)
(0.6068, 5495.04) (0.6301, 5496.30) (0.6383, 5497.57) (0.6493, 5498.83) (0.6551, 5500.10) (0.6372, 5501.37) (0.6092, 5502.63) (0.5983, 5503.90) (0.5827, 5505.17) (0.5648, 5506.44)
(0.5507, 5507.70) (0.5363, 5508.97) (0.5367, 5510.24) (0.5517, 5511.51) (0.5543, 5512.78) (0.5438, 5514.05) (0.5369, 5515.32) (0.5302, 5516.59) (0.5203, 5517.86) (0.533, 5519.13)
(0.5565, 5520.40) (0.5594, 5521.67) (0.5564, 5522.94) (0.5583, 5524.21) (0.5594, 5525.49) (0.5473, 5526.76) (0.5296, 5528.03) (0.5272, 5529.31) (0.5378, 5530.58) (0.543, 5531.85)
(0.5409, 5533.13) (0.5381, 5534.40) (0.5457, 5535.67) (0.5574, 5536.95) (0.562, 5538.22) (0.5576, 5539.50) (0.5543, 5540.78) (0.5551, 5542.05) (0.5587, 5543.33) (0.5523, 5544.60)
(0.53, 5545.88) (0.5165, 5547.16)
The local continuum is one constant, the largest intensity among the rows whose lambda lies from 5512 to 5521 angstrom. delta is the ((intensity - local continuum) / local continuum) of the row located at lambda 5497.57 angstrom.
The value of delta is 0.15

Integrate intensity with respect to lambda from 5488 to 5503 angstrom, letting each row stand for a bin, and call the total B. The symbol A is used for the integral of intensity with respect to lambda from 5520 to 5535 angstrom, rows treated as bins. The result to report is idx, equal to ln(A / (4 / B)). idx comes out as 2.95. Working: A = 8.19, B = 9.3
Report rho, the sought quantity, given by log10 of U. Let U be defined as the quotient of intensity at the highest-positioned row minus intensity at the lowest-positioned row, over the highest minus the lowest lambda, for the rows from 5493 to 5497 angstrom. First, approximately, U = 0.016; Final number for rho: -1.80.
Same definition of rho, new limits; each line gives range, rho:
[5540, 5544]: -2.76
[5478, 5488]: -2.37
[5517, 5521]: -1.85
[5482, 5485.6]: -1.96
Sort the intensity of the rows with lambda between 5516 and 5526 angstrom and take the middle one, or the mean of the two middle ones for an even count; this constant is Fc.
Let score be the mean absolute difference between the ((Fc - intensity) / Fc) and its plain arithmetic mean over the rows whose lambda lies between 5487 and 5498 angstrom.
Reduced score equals 0.021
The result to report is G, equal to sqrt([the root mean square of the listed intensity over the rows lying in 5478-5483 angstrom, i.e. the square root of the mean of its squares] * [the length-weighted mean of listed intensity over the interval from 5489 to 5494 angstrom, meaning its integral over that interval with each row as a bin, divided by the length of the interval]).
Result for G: 0.592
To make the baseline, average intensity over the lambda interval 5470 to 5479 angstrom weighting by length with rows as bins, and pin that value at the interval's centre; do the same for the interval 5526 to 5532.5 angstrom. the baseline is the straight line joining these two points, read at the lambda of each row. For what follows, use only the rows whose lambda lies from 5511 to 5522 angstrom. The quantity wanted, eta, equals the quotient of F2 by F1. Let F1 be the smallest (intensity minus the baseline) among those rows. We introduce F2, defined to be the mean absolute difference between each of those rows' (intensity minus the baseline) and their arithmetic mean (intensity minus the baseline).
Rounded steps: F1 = -0.030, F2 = 0.0112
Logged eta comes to -0.4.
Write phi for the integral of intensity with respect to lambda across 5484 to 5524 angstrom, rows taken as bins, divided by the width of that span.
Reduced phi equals 0.584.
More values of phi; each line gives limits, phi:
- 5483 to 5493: 0.614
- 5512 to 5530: 0.544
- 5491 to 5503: 0.623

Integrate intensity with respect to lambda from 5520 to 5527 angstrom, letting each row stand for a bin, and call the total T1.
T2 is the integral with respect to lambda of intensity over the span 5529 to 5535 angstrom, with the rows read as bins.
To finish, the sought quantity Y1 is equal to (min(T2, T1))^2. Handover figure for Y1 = 10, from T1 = 3.9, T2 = 3.2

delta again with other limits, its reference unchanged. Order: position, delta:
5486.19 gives 0.12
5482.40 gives 0.08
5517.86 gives -0.07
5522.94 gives 0.00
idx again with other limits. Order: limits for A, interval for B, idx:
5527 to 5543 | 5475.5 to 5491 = 3.02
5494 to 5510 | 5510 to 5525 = 2.98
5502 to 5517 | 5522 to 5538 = 2.91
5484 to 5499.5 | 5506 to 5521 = 2.97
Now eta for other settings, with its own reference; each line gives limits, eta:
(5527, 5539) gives -1.1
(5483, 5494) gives 0.6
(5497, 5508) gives -2.7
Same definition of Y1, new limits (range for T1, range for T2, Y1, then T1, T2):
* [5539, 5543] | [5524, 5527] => 3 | 2.2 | 1.7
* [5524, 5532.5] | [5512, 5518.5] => 12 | 4.6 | 3.5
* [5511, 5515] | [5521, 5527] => 5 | 2.2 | 3.3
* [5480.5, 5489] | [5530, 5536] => 11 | 5.2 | 3.2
